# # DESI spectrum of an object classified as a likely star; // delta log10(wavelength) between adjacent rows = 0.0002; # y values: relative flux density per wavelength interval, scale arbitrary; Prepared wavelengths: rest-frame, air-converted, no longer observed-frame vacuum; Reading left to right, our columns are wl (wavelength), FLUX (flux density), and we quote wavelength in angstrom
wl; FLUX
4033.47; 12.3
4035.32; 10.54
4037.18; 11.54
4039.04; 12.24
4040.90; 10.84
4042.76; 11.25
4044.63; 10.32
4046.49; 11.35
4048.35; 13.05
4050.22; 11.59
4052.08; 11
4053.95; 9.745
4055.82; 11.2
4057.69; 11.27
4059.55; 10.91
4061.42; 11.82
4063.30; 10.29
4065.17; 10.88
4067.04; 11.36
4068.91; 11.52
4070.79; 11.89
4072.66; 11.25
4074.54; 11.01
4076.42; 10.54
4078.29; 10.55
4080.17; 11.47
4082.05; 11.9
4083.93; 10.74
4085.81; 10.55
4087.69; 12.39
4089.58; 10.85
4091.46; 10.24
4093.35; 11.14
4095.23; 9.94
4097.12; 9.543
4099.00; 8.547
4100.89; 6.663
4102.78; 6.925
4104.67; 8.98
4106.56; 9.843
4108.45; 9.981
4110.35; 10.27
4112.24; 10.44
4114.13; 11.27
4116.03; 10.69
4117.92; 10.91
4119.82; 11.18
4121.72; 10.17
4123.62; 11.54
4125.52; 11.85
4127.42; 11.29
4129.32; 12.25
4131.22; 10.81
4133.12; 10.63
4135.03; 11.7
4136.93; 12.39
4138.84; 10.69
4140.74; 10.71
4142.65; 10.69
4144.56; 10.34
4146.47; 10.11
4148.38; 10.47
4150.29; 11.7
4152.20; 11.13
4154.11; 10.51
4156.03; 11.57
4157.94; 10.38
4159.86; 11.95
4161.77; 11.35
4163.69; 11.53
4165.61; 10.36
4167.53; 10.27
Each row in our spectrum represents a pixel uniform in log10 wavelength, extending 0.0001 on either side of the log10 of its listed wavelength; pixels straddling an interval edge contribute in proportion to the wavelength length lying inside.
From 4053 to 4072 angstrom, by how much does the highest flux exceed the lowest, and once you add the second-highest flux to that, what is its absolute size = 14.0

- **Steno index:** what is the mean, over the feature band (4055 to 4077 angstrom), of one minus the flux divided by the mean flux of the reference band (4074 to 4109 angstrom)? -0.11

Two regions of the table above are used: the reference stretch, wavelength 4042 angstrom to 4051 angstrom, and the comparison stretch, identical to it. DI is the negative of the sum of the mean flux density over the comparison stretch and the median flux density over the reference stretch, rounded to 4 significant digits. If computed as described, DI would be -22.86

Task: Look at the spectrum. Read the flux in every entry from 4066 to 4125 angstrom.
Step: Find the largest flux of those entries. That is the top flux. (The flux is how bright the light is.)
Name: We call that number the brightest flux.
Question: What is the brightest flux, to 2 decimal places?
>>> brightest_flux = 12.39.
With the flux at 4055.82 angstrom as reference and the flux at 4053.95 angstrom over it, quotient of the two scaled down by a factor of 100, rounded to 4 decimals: 0.0087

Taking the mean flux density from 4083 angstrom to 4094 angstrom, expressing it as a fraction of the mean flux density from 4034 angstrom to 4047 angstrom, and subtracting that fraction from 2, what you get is 1.02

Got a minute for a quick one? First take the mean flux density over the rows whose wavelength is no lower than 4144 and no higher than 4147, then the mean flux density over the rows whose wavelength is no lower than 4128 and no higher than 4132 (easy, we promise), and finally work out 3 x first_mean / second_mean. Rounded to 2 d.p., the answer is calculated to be 2.66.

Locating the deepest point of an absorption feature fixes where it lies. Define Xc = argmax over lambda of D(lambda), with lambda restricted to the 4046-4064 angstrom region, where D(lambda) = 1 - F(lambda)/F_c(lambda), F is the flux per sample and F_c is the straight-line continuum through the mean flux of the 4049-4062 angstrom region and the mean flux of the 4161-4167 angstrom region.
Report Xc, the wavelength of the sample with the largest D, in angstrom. 4053.95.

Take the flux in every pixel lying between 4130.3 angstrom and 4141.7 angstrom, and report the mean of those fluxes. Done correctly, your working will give 11.2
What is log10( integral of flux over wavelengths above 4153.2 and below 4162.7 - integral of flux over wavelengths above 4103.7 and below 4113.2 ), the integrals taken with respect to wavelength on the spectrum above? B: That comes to 1.1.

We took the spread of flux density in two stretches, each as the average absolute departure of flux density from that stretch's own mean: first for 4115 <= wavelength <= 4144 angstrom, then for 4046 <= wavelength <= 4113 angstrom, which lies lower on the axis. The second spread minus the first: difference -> 0.4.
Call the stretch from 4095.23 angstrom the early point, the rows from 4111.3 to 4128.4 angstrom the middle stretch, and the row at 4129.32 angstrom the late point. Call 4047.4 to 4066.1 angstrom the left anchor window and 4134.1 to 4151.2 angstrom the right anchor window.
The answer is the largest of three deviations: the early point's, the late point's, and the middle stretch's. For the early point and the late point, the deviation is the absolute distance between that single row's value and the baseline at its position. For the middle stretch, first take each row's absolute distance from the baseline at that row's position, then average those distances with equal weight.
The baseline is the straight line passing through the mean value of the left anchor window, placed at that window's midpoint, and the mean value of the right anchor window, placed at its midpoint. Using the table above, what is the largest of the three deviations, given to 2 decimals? 1.24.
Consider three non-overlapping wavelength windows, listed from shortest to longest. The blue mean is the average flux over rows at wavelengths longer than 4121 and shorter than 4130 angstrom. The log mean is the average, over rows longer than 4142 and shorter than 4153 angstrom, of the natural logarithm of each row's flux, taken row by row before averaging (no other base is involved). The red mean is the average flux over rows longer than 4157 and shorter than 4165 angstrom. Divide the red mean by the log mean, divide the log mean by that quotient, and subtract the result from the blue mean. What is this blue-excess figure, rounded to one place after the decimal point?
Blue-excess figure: 10.9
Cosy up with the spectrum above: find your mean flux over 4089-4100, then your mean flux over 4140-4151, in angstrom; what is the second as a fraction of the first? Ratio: 1.06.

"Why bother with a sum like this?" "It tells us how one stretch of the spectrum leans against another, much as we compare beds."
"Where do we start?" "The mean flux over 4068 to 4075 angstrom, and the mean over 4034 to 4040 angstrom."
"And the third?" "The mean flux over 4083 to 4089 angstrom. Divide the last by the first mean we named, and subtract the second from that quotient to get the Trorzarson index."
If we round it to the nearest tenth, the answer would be -10.5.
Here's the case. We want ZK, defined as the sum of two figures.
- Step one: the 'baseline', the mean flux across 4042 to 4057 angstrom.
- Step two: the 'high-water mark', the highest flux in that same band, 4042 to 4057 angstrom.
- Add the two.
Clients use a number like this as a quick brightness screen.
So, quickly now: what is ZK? 24.2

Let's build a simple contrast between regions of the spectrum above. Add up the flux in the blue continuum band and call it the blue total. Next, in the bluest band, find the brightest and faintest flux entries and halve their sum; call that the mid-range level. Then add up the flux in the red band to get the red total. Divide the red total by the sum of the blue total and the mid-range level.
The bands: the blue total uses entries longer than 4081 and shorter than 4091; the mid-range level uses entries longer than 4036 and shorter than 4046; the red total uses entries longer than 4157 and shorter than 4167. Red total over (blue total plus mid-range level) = 0.82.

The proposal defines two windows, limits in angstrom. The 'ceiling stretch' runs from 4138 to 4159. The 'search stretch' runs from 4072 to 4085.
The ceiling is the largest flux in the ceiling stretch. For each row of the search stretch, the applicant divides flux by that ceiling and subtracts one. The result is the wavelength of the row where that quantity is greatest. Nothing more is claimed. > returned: 4082.05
